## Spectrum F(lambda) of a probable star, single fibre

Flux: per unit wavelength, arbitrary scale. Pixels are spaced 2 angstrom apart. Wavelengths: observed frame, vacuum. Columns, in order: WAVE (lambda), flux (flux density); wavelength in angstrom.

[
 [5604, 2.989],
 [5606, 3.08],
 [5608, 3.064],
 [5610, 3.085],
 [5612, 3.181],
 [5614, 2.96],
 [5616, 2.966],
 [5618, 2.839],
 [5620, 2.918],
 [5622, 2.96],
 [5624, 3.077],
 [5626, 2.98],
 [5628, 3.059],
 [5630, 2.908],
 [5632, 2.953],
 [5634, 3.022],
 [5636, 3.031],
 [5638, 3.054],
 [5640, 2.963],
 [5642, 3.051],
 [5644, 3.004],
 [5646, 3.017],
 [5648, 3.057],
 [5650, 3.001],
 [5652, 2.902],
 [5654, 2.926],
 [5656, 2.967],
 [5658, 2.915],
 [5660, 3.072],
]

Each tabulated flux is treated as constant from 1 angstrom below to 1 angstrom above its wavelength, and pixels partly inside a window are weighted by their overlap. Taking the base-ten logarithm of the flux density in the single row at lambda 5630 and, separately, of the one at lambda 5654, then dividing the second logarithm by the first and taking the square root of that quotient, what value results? 1.003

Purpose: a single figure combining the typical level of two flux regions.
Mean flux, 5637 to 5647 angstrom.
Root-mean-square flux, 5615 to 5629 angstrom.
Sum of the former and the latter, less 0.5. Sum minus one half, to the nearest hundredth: 5.49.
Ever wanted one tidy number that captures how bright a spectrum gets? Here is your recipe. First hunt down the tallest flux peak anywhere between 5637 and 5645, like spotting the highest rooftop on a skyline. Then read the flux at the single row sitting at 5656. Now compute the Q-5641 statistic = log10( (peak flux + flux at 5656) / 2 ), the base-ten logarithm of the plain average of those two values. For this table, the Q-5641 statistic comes 0.479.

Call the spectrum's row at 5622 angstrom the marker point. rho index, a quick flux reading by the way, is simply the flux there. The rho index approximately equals 2.96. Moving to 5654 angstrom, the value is 2.926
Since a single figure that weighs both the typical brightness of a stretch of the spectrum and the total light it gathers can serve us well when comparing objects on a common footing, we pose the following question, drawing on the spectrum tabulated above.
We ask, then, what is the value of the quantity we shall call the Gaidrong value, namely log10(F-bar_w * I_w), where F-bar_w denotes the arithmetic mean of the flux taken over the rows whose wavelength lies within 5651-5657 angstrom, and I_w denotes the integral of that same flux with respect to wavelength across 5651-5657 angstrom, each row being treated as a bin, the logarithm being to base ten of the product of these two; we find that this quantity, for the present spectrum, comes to 1.71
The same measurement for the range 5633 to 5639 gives 1.74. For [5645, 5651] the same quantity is 1.74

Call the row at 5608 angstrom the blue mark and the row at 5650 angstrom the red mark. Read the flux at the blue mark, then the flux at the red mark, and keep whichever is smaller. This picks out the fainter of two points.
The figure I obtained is 3.00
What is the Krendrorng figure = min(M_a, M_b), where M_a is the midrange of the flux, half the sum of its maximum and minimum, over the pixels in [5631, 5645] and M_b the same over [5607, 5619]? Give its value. 3.00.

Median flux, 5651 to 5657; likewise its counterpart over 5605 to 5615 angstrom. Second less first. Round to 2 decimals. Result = 0.15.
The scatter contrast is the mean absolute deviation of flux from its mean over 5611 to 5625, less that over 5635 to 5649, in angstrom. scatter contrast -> 0.056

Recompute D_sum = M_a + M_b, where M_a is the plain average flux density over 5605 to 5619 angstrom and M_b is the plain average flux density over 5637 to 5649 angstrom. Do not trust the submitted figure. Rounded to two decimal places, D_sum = 6.05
